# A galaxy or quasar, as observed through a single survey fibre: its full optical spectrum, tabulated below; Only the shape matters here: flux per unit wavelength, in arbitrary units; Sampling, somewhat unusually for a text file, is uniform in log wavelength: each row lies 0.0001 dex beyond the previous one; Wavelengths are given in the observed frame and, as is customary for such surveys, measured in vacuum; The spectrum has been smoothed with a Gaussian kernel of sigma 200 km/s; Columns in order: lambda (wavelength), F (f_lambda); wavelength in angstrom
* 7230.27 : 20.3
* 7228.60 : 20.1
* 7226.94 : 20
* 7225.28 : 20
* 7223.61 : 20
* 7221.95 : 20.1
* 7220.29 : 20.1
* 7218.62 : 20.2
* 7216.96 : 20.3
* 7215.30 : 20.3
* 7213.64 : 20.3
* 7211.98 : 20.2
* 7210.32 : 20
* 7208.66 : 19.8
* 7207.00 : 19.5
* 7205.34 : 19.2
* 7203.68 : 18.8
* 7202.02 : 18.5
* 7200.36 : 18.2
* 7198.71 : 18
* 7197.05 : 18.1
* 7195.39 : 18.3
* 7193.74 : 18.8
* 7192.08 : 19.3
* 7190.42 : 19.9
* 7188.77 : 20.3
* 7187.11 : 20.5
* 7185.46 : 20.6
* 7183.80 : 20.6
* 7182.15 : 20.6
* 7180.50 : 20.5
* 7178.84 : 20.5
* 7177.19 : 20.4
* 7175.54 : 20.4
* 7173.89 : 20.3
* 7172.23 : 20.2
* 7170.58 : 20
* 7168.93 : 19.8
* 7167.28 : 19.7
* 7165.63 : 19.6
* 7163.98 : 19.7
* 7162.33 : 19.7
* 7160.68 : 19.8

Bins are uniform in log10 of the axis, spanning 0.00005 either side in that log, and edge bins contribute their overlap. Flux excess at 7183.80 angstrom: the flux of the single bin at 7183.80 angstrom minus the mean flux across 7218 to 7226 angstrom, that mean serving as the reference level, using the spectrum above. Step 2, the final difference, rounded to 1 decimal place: 0.5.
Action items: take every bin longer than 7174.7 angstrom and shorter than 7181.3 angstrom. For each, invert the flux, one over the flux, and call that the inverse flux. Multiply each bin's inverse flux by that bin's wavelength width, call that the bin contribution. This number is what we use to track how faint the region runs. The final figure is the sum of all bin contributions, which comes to 0.323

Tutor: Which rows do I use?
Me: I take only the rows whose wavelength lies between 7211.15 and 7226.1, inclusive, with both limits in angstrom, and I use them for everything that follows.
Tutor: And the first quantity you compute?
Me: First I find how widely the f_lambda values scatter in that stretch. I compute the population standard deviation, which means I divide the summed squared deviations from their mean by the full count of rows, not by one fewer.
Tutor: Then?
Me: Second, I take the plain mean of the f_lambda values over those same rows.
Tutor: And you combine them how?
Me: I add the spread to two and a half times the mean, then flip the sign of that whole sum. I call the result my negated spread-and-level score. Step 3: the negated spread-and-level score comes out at -50.5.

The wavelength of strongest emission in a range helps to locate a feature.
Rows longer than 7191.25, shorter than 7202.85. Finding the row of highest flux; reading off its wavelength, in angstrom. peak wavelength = 7192.08 angstrom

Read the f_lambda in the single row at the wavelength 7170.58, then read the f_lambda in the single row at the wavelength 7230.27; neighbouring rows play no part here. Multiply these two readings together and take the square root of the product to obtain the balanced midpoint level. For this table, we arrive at 20.1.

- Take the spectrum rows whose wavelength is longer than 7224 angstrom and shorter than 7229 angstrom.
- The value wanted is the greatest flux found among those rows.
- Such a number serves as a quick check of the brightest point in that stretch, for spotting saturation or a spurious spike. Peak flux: 20.1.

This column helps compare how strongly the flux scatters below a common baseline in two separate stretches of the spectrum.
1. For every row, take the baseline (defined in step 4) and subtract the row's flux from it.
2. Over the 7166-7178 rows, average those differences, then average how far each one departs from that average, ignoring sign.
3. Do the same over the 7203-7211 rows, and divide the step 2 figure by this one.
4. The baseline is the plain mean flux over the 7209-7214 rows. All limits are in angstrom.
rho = 0.7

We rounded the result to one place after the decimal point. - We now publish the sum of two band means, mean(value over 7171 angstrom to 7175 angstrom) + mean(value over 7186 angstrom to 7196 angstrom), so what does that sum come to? 39.8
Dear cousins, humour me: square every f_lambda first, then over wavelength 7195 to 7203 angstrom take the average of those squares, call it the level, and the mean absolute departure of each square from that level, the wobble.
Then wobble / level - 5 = -4.98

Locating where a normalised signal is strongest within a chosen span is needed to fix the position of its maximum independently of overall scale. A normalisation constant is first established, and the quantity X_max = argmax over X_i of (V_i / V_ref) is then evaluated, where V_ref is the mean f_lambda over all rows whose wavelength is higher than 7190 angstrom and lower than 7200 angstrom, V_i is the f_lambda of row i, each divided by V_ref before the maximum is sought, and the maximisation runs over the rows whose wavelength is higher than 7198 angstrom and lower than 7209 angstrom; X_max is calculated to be 7208.66 angstrom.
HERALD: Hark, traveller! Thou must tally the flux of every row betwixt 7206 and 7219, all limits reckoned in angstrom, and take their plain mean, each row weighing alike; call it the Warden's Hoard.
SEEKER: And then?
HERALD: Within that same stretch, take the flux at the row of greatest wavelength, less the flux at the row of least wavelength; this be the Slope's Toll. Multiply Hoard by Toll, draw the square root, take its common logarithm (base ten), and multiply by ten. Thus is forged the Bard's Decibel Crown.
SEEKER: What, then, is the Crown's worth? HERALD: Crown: 5.7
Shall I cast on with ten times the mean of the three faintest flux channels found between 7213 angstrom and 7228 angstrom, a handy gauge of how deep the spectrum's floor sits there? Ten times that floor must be 200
